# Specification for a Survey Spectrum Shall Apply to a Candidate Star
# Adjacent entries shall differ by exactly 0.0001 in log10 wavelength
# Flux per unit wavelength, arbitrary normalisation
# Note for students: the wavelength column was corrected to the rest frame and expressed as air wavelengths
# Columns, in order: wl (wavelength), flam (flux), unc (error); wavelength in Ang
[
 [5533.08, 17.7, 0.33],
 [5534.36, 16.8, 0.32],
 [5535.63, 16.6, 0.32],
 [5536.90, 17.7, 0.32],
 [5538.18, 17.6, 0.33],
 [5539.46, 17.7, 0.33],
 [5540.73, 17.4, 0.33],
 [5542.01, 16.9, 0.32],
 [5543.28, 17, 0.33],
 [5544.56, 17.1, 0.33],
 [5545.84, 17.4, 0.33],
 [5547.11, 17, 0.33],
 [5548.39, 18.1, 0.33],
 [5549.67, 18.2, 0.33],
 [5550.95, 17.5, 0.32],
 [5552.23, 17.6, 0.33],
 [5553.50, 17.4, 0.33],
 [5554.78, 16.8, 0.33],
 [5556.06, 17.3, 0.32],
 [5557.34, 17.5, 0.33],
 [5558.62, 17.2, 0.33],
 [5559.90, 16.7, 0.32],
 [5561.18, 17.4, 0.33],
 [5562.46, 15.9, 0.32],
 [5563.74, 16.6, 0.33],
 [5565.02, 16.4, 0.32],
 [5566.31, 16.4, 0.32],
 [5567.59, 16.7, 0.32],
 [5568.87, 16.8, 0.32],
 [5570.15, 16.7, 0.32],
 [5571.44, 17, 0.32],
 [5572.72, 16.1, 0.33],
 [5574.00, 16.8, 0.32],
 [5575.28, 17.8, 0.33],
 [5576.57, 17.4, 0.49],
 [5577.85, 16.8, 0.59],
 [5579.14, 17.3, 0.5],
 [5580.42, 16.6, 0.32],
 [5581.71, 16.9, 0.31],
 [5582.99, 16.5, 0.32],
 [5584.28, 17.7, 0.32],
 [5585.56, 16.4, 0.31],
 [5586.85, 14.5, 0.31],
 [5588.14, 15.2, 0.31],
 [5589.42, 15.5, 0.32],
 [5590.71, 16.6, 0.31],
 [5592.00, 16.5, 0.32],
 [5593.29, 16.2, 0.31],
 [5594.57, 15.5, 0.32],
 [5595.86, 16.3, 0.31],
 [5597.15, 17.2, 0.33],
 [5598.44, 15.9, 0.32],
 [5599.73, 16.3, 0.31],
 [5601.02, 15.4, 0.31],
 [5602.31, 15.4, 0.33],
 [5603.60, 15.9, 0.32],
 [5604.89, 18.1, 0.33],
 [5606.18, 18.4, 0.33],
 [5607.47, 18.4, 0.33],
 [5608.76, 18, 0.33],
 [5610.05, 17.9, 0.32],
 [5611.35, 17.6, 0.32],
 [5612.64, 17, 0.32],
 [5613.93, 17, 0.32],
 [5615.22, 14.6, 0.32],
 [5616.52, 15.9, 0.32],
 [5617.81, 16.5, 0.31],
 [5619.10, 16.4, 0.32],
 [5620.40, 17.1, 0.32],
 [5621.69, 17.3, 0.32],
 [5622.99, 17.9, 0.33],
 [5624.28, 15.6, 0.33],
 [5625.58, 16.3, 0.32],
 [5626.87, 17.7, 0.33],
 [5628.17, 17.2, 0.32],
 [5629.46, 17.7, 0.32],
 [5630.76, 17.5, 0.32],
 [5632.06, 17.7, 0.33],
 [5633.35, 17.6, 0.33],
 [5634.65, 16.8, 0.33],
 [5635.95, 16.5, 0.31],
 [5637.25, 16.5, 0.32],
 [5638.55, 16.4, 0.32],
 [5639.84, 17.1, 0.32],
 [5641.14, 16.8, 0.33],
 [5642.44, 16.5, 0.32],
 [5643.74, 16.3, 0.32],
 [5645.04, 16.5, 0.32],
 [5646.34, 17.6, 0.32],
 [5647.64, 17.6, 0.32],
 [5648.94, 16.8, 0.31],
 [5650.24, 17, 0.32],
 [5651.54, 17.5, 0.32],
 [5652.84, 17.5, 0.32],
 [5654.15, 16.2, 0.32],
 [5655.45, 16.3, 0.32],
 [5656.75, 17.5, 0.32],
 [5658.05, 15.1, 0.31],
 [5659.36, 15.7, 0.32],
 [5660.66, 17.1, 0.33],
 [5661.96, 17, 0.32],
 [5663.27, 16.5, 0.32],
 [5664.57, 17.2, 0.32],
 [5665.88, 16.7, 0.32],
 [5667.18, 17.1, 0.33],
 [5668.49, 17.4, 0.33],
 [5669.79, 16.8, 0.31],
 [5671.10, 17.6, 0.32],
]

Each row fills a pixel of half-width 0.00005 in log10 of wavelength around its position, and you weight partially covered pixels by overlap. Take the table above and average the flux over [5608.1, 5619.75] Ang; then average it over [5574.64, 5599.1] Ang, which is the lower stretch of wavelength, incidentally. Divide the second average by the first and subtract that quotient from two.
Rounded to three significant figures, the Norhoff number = 1.02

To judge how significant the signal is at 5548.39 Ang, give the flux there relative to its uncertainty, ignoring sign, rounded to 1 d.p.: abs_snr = 54.8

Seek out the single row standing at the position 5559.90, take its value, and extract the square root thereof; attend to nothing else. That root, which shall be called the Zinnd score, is 4.09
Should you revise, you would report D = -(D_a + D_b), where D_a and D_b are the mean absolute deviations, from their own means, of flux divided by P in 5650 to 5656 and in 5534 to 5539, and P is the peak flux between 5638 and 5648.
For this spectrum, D -0.057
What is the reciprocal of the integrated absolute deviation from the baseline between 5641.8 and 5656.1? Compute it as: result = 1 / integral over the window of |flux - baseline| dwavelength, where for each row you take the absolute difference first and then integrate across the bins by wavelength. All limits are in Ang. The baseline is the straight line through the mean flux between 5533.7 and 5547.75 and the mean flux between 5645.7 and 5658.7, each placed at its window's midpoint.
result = 0.139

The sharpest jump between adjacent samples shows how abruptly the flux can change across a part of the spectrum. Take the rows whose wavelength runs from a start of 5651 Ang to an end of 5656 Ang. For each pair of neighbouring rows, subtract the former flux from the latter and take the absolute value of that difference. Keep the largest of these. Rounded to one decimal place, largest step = 1.3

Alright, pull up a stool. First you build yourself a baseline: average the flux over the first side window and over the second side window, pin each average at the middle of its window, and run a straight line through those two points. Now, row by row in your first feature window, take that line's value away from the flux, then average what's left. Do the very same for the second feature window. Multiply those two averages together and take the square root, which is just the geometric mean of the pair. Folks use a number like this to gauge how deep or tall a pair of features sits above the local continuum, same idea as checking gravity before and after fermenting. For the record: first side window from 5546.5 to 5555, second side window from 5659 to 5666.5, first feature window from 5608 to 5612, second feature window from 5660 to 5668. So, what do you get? 0.4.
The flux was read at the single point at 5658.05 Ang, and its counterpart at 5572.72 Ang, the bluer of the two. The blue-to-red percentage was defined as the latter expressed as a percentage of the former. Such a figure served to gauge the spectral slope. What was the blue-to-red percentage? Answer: 107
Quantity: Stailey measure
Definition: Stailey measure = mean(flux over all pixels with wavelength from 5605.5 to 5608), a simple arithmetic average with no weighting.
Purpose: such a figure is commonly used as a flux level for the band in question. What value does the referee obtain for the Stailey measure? 18.4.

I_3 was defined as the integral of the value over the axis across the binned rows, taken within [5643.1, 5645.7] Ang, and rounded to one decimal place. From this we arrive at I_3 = 42.6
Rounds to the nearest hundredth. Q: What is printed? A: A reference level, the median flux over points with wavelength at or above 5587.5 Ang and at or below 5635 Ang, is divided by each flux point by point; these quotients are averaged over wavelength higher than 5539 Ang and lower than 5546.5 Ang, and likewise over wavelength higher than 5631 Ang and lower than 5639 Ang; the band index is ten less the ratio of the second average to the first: 8.98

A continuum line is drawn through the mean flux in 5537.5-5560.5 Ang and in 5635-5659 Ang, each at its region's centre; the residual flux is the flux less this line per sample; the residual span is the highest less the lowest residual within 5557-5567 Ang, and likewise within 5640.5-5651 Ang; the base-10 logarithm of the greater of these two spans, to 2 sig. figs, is 0.20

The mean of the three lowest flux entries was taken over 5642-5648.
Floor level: 16.4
